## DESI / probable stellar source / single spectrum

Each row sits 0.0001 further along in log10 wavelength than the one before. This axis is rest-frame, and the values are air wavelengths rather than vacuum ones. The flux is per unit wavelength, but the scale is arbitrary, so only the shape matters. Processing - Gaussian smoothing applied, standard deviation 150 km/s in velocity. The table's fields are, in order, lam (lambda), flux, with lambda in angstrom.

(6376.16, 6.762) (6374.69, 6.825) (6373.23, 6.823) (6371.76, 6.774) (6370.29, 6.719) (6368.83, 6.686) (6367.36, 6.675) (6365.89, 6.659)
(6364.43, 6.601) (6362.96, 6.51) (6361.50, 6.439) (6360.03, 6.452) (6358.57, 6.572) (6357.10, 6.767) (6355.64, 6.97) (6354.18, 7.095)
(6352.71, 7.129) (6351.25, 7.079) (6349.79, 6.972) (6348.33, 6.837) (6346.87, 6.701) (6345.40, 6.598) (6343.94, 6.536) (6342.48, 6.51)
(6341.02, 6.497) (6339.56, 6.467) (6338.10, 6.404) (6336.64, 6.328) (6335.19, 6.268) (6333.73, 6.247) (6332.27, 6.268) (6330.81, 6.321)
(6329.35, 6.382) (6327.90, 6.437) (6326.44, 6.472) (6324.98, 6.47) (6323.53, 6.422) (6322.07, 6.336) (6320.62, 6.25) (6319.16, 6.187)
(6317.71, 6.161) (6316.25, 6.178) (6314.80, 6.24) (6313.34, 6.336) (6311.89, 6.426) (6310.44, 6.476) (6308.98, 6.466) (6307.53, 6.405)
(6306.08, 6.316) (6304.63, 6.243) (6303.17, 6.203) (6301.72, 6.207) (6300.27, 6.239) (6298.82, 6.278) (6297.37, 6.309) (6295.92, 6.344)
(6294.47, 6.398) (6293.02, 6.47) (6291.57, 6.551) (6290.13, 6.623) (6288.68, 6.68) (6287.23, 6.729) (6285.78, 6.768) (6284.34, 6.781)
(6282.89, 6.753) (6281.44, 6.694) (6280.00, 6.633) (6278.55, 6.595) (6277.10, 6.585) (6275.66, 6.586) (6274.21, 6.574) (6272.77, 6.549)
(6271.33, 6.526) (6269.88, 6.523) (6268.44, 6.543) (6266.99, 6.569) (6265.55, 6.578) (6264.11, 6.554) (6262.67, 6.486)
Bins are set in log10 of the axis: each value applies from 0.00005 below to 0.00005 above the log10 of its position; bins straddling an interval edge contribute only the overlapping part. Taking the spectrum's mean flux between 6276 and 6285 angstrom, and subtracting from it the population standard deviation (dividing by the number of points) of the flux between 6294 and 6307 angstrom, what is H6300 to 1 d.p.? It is 6.6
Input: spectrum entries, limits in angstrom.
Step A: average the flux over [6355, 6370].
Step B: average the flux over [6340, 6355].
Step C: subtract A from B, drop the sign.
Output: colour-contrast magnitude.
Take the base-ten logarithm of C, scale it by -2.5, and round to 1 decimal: 2.0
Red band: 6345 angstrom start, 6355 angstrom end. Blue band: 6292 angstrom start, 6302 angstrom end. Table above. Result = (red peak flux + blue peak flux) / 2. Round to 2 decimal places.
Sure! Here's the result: 6.80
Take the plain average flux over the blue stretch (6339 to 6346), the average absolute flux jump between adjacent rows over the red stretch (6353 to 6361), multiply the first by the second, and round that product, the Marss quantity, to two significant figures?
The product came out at 1.0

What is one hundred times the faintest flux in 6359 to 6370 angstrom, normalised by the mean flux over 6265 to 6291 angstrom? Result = 97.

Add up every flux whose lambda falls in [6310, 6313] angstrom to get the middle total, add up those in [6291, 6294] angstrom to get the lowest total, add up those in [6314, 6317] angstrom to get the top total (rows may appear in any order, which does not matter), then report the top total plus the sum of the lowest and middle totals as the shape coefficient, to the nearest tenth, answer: 38.3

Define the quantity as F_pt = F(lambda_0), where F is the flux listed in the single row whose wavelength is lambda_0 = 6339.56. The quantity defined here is 6.467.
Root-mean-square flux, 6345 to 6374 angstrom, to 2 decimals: 6.76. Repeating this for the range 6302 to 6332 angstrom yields 6.34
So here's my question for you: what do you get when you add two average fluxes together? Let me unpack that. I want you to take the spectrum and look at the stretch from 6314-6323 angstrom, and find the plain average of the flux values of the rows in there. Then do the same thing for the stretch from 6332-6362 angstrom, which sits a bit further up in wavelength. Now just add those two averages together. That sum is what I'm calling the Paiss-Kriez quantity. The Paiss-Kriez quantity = 12.9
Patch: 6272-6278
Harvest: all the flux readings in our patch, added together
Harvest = 26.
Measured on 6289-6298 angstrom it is 39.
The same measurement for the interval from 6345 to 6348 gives 13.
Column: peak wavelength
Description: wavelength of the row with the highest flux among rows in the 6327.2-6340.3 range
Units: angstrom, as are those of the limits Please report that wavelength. 6339.56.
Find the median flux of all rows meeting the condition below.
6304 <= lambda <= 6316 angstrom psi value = 6.4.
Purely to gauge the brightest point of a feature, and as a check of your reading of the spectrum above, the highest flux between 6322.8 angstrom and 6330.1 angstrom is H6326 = 6.472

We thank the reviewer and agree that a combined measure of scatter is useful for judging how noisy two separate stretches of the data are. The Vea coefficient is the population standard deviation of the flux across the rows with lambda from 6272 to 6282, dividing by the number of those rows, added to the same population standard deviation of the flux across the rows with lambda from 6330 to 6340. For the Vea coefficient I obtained 0.119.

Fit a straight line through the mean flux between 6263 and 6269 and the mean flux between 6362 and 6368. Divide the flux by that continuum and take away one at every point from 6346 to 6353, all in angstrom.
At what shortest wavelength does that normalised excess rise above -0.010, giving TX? 6346.87 angstrom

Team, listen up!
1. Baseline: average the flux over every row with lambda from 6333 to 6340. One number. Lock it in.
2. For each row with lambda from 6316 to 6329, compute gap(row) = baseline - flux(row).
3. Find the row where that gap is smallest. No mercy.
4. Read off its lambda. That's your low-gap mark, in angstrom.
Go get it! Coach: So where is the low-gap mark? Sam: 6326.44 angstrom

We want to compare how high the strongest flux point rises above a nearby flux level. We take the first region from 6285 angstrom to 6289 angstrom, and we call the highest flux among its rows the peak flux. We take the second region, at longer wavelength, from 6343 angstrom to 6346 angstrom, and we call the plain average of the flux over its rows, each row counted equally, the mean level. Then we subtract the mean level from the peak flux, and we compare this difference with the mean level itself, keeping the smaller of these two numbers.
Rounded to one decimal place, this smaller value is 0.2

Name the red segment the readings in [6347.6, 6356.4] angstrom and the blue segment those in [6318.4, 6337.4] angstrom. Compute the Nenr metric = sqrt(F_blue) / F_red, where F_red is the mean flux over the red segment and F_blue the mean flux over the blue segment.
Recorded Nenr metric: 0.359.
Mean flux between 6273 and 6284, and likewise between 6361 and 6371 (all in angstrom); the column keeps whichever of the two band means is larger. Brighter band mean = 6.63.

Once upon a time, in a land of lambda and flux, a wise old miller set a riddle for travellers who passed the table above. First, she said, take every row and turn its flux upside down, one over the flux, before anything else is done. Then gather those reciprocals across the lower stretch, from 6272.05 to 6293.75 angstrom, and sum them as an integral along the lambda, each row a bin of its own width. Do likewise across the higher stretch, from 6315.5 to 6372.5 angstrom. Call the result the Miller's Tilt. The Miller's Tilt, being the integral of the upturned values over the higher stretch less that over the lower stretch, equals 5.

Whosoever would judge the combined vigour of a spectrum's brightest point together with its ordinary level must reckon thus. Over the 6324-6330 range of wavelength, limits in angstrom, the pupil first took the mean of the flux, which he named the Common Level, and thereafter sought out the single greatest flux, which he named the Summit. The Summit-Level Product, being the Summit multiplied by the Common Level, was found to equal 41.7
